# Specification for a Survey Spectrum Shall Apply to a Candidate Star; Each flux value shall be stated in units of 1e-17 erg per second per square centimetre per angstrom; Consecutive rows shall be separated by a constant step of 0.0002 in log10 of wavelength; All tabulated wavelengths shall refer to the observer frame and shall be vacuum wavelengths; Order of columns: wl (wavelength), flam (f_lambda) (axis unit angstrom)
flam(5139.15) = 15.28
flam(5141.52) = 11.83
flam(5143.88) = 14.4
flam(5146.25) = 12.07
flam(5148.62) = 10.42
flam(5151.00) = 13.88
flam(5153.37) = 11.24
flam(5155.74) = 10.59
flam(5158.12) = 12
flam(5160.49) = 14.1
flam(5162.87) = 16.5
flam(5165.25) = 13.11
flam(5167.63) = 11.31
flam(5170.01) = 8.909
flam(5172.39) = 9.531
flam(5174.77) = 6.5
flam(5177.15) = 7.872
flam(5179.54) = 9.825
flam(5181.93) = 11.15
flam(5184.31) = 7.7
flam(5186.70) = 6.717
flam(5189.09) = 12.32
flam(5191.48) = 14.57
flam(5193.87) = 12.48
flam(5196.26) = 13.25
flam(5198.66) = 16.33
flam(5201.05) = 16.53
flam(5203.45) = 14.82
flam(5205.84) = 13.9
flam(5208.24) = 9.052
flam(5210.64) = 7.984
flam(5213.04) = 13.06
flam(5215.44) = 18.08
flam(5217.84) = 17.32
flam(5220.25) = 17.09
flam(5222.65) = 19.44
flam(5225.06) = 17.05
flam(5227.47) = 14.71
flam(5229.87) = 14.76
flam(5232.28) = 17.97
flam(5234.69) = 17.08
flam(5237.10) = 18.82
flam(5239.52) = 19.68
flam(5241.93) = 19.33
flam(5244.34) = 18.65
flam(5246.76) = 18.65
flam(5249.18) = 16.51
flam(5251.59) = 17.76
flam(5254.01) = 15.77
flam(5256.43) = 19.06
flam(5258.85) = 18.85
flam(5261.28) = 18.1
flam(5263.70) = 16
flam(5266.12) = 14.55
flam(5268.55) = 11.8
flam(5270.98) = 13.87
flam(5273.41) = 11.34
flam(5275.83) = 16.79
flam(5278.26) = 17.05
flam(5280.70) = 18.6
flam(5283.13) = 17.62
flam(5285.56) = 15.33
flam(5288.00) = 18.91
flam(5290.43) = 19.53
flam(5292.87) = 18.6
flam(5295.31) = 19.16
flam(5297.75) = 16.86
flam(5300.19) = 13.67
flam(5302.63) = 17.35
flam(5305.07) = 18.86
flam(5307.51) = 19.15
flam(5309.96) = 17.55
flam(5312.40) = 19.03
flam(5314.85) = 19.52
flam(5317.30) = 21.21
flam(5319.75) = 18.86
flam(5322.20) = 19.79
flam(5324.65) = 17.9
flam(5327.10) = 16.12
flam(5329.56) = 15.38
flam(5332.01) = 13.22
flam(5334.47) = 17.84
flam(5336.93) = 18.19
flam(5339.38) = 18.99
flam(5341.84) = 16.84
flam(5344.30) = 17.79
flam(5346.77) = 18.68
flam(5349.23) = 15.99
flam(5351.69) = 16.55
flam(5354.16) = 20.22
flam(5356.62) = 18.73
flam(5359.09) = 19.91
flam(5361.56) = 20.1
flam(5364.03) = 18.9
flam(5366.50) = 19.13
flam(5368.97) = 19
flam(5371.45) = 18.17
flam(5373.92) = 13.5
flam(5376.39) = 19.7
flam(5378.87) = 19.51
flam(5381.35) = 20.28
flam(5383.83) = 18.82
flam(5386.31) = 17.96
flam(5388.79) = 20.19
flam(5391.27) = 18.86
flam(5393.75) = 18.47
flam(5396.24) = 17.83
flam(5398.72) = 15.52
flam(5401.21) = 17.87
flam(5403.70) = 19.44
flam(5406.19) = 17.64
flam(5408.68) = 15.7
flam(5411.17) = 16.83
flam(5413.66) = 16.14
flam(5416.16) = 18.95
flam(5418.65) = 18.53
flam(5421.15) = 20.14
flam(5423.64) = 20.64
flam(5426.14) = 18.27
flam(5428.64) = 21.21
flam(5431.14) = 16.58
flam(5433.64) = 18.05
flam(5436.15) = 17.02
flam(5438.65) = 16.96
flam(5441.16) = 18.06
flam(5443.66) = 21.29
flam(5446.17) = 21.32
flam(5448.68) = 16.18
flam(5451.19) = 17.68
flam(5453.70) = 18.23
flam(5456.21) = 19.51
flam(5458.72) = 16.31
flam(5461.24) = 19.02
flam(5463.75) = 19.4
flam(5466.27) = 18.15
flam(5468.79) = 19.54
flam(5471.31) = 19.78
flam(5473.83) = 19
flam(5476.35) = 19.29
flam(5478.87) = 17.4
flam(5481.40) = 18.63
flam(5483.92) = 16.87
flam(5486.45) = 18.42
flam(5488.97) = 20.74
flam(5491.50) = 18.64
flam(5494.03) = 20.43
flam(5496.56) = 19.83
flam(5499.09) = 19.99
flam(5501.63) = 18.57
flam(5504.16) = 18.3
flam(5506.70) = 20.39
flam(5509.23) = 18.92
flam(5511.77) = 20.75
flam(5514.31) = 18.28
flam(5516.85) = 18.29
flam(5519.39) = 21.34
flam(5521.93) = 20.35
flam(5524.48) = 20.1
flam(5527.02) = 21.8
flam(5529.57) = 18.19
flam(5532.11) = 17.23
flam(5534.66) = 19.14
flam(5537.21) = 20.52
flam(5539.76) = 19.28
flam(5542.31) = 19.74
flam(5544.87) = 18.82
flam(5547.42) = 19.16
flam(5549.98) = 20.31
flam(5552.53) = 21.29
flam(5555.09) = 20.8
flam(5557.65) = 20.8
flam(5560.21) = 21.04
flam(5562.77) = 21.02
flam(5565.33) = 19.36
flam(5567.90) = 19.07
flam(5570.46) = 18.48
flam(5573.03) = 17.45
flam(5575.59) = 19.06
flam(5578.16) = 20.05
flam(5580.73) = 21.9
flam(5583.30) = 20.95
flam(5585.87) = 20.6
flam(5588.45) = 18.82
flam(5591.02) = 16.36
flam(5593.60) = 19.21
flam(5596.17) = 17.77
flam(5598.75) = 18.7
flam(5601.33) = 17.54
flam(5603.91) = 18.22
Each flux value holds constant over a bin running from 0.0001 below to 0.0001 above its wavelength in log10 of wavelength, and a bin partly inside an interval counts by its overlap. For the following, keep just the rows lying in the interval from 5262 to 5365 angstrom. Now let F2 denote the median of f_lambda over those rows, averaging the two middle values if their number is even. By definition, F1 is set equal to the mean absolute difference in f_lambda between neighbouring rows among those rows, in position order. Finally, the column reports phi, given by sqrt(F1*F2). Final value 5.6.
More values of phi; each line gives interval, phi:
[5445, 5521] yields 5.4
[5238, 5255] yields 4.5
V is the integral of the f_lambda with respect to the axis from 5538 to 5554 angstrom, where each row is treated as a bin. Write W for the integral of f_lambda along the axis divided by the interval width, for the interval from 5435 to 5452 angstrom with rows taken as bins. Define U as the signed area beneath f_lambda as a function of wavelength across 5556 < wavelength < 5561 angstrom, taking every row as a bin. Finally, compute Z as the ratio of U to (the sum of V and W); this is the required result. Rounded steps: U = 104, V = 317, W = 18.4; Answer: 0.3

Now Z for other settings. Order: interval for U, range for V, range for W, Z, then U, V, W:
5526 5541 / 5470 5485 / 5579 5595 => 1.0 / 290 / 278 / 19.6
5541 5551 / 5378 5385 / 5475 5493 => 1.3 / 195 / 137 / 18.6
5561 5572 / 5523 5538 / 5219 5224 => 0.7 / 215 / 292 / 18.2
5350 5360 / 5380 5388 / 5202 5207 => 1.1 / 187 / 153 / 14.5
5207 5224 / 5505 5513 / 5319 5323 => 1.4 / 248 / 159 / 19.3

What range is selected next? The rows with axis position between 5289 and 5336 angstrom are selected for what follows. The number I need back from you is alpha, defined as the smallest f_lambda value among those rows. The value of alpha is 13.22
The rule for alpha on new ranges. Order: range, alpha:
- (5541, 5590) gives 17.45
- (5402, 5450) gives 15.7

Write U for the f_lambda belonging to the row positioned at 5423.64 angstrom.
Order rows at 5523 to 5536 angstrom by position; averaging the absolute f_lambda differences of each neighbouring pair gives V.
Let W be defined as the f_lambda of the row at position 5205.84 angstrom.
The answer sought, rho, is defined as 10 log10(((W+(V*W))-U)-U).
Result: 0.2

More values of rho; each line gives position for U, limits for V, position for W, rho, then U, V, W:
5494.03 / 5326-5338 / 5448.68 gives 8.5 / 20.43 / 2.0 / 16.18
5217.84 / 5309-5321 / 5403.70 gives 11.5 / 17.32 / 1.5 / 19.44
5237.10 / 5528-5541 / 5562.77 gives 10.9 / 18.82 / 1.4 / 21.02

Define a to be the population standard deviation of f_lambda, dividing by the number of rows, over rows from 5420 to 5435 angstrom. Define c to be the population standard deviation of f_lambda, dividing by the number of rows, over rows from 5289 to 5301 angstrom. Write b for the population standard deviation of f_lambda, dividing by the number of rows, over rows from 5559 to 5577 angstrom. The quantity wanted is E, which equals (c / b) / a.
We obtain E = 1.1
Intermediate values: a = 1.63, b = 1.2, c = 2.2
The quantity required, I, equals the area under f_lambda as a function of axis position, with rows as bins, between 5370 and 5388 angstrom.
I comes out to 330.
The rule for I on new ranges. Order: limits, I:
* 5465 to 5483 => 338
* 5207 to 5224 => 248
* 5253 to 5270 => 277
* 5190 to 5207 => 247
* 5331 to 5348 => 296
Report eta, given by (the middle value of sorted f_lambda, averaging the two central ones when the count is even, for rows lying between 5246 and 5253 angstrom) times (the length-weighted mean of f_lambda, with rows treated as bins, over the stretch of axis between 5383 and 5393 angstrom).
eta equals 337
